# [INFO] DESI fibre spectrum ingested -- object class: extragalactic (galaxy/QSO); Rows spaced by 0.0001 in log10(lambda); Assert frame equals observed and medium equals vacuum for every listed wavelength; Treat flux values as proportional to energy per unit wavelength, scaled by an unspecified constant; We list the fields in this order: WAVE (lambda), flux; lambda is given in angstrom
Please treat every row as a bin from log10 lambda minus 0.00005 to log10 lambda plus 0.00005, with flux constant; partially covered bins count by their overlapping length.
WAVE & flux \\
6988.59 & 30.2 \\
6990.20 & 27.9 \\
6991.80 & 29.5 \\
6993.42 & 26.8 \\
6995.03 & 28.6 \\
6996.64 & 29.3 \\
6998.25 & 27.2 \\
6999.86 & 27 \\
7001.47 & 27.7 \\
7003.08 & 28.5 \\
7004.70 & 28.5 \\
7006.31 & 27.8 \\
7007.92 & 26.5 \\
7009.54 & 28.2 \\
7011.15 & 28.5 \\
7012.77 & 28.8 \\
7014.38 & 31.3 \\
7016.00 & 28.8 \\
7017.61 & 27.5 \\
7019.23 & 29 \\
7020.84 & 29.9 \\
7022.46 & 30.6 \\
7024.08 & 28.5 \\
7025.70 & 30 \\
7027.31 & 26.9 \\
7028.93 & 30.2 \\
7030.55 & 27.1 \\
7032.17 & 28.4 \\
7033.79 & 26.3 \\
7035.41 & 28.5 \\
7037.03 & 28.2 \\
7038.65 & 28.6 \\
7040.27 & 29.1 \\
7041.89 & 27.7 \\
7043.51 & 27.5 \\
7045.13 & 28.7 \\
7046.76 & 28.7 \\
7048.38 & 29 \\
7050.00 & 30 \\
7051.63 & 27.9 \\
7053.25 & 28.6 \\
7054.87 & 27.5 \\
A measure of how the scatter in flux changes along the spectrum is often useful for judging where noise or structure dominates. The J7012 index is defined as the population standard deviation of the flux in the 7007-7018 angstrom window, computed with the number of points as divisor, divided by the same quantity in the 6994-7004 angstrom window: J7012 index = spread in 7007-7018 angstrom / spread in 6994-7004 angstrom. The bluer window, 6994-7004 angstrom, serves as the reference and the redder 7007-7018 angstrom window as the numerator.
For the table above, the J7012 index 1.7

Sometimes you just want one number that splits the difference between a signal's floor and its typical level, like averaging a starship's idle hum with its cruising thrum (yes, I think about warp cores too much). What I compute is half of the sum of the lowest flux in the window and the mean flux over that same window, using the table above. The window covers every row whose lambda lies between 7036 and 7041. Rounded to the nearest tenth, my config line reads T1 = 28.4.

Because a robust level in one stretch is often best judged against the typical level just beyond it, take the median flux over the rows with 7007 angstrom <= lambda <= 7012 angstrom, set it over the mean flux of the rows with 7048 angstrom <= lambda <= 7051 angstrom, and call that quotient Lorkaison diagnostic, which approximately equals 0.96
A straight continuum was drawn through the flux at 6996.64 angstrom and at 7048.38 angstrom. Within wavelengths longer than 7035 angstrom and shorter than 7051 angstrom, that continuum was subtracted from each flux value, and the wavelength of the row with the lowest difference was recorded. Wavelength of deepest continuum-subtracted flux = 7043.51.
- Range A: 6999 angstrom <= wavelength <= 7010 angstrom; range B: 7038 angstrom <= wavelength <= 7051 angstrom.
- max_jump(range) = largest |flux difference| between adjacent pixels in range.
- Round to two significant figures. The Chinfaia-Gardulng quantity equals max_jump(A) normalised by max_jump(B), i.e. 1.2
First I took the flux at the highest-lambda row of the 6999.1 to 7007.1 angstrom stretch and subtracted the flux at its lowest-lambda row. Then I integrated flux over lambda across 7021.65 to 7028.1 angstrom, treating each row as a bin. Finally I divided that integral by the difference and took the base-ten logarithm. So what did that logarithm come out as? 2.37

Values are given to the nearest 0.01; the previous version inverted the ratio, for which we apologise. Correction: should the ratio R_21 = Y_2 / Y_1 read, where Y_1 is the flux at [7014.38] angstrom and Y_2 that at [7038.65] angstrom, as 0.91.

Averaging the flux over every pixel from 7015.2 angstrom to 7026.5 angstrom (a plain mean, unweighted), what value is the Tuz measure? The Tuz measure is 29.2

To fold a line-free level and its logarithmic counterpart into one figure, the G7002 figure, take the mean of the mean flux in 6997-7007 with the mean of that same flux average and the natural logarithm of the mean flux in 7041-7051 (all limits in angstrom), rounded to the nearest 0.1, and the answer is 21.7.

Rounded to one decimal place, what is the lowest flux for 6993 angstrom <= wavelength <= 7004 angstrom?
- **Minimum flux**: 26.8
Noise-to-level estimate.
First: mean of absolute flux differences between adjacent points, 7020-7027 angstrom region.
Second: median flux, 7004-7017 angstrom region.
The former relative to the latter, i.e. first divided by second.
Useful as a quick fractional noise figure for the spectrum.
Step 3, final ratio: 0.05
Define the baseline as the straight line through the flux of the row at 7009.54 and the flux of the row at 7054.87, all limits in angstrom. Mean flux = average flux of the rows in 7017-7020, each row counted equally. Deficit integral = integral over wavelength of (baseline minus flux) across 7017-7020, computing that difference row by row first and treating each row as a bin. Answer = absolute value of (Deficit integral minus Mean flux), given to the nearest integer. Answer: 29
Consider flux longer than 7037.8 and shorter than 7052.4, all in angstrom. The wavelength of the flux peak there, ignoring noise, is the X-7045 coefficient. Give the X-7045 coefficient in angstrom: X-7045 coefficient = 7050.00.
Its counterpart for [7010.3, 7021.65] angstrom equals 7014.38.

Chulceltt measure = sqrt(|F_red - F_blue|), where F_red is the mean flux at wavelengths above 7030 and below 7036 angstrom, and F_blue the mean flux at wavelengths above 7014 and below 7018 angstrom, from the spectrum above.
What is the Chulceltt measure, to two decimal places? 1.27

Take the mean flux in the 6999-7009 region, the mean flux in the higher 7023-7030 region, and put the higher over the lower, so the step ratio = 1.04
